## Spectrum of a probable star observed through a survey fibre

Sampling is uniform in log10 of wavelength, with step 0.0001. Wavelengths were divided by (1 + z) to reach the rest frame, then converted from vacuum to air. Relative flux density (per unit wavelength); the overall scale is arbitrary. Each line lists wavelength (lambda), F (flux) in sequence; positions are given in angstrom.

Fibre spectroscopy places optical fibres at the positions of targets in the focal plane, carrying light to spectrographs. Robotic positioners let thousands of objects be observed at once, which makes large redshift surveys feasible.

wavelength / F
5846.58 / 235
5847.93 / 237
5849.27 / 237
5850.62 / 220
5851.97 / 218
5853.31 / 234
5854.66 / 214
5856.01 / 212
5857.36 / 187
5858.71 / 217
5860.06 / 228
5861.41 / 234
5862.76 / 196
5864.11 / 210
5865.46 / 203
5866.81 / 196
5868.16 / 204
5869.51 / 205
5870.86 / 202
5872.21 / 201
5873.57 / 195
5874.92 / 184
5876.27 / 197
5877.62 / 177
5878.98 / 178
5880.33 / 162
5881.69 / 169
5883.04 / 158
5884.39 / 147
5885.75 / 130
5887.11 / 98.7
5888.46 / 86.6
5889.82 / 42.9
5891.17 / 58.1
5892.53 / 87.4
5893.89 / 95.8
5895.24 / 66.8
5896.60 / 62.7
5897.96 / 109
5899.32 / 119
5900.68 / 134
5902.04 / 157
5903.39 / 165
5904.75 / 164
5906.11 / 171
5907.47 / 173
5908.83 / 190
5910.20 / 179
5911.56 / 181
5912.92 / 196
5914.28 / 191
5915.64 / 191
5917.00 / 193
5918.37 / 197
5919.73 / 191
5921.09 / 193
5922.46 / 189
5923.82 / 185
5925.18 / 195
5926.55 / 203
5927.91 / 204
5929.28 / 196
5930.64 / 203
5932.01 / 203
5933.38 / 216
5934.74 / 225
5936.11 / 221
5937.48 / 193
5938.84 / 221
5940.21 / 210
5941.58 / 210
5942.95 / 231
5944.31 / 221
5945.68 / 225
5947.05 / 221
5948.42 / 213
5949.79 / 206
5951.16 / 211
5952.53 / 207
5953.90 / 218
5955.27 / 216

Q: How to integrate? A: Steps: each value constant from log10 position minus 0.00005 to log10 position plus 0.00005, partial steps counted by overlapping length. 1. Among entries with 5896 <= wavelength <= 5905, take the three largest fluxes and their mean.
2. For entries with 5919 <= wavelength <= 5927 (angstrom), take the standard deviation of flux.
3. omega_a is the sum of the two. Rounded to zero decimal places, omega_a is 168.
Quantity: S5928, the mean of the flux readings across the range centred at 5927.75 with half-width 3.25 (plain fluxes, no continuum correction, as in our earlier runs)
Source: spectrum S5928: 200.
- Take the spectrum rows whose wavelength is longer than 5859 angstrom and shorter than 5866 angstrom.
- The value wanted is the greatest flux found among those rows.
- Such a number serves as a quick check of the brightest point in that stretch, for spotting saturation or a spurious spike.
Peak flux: 234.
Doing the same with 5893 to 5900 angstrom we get 119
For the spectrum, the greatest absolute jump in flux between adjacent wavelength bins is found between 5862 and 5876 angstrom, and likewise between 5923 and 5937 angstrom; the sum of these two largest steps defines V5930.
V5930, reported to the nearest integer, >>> 27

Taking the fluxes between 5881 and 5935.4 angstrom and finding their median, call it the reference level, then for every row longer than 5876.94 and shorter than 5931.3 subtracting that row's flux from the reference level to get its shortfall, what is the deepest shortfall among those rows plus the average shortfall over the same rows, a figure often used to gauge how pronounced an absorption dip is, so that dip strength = 154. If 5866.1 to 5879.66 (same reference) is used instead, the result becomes -19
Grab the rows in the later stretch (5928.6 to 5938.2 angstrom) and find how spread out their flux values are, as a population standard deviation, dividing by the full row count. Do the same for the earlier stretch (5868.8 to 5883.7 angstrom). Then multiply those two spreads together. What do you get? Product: 185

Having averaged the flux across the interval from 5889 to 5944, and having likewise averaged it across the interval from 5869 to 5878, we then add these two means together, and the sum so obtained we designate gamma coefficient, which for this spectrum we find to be 365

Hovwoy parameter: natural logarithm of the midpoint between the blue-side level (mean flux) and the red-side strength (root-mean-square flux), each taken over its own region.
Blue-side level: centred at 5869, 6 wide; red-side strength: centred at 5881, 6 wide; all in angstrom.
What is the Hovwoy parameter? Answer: 5.22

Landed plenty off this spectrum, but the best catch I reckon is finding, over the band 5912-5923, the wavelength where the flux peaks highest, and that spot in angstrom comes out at 5918.37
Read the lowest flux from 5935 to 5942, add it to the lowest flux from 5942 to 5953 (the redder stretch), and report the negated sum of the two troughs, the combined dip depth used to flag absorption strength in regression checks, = -399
